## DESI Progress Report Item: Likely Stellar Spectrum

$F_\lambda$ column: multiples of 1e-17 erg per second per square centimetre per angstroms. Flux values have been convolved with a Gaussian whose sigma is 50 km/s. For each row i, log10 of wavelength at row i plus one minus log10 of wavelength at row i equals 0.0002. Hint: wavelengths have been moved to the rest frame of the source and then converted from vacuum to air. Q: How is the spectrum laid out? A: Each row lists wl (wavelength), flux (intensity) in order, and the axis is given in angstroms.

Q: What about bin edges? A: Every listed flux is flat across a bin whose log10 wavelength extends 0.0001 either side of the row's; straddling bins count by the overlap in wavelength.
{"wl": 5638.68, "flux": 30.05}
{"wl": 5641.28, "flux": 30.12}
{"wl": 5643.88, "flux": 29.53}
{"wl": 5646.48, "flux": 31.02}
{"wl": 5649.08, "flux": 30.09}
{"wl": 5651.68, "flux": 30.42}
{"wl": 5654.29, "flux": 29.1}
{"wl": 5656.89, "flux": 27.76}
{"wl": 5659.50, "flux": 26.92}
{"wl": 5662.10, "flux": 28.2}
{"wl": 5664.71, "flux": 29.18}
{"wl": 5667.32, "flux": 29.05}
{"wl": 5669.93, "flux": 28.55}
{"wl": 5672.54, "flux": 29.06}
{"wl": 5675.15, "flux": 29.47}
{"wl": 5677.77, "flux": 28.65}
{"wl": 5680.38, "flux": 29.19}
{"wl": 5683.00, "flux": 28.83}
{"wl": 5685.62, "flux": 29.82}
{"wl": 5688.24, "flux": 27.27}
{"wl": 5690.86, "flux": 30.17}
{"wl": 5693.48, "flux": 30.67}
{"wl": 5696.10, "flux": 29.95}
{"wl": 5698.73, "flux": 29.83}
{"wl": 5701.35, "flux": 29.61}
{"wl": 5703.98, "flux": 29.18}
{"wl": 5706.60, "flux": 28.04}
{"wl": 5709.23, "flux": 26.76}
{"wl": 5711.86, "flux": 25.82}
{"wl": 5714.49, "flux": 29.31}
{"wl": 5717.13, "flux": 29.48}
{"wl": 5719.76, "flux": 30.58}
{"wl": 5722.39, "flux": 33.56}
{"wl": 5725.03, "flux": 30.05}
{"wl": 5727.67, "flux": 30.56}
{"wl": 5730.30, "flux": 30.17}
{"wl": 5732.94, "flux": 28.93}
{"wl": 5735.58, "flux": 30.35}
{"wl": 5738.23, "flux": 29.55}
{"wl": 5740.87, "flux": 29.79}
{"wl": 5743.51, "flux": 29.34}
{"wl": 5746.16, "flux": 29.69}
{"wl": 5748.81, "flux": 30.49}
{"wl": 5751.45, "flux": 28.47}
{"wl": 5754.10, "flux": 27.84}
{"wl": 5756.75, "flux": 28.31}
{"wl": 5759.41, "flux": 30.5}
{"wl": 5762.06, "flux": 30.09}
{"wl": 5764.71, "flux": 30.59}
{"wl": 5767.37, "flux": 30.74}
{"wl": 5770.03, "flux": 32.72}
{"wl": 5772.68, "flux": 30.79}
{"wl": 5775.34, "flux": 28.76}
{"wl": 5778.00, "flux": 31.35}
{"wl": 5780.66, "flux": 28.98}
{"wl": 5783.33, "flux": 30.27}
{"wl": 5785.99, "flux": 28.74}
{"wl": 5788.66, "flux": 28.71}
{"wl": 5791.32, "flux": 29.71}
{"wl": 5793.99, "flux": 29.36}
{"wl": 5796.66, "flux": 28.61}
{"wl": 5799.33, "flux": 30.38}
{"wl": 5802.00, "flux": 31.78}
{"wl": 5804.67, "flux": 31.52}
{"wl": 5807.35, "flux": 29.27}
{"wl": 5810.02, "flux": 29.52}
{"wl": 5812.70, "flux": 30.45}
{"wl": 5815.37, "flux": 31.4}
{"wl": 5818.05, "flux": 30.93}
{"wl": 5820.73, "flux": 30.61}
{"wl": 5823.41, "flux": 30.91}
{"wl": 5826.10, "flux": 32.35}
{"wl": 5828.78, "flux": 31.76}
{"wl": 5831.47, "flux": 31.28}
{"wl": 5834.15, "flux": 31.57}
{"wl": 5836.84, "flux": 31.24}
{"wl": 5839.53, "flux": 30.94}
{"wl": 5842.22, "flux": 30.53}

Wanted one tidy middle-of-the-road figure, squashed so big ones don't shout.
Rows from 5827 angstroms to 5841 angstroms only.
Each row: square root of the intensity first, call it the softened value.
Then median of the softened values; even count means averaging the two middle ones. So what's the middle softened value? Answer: 5.59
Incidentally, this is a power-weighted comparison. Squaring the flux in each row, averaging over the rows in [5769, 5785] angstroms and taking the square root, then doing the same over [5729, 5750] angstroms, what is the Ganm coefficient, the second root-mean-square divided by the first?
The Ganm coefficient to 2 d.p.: 0.98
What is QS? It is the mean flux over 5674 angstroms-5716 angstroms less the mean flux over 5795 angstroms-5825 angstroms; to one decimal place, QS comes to -1.6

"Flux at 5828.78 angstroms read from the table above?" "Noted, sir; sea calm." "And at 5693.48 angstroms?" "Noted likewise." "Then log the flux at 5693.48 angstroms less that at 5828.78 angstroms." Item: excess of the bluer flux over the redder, -1.1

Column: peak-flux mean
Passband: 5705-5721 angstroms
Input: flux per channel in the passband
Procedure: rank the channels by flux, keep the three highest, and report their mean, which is 29.8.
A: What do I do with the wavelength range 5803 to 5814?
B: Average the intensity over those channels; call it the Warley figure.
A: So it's 30.2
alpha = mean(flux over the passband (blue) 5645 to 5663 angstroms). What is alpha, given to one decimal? 29.1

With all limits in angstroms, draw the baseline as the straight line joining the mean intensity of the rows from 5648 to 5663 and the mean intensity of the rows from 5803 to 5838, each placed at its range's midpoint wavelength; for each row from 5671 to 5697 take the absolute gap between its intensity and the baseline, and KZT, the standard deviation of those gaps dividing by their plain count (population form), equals 0.56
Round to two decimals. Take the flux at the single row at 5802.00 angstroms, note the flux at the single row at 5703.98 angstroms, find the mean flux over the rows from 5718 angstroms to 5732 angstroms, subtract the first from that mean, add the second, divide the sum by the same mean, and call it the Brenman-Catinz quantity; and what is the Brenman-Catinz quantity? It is 0.92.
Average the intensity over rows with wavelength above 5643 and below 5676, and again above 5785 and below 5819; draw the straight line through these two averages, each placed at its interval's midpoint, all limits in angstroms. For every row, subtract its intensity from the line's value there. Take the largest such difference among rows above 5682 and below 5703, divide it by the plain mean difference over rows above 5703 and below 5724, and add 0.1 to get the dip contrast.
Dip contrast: 6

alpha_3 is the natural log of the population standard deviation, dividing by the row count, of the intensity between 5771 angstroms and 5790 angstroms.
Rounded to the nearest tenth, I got 0.0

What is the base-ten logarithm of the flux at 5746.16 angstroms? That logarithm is 1.47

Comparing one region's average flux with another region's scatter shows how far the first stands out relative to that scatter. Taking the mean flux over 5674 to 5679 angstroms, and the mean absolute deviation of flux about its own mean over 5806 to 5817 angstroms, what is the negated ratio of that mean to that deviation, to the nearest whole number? -38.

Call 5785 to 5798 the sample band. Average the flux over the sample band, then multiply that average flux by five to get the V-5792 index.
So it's 145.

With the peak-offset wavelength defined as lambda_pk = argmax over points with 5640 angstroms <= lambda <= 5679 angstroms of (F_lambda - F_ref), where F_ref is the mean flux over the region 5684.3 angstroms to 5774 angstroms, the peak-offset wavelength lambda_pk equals 5646.48 angstroms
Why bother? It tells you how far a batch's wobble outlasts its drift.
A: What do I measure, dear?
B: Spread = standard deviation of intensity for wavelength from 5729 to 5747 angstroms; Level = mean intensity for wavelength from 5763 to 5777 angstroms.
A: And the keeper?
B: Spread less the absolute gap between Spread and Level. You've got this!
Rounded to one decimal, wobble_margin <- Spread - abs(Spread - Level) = -29.8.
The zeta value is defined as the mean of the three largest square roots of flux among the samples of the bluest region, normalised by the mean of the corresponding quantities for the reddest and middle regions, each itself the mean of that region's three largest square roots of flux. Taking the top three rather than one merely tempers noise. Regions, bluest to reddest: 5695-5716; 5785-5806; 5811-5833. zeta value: 0.97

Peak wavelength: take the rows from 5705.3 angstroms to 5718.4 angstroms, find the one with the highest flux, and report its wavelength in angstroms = 5717.13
